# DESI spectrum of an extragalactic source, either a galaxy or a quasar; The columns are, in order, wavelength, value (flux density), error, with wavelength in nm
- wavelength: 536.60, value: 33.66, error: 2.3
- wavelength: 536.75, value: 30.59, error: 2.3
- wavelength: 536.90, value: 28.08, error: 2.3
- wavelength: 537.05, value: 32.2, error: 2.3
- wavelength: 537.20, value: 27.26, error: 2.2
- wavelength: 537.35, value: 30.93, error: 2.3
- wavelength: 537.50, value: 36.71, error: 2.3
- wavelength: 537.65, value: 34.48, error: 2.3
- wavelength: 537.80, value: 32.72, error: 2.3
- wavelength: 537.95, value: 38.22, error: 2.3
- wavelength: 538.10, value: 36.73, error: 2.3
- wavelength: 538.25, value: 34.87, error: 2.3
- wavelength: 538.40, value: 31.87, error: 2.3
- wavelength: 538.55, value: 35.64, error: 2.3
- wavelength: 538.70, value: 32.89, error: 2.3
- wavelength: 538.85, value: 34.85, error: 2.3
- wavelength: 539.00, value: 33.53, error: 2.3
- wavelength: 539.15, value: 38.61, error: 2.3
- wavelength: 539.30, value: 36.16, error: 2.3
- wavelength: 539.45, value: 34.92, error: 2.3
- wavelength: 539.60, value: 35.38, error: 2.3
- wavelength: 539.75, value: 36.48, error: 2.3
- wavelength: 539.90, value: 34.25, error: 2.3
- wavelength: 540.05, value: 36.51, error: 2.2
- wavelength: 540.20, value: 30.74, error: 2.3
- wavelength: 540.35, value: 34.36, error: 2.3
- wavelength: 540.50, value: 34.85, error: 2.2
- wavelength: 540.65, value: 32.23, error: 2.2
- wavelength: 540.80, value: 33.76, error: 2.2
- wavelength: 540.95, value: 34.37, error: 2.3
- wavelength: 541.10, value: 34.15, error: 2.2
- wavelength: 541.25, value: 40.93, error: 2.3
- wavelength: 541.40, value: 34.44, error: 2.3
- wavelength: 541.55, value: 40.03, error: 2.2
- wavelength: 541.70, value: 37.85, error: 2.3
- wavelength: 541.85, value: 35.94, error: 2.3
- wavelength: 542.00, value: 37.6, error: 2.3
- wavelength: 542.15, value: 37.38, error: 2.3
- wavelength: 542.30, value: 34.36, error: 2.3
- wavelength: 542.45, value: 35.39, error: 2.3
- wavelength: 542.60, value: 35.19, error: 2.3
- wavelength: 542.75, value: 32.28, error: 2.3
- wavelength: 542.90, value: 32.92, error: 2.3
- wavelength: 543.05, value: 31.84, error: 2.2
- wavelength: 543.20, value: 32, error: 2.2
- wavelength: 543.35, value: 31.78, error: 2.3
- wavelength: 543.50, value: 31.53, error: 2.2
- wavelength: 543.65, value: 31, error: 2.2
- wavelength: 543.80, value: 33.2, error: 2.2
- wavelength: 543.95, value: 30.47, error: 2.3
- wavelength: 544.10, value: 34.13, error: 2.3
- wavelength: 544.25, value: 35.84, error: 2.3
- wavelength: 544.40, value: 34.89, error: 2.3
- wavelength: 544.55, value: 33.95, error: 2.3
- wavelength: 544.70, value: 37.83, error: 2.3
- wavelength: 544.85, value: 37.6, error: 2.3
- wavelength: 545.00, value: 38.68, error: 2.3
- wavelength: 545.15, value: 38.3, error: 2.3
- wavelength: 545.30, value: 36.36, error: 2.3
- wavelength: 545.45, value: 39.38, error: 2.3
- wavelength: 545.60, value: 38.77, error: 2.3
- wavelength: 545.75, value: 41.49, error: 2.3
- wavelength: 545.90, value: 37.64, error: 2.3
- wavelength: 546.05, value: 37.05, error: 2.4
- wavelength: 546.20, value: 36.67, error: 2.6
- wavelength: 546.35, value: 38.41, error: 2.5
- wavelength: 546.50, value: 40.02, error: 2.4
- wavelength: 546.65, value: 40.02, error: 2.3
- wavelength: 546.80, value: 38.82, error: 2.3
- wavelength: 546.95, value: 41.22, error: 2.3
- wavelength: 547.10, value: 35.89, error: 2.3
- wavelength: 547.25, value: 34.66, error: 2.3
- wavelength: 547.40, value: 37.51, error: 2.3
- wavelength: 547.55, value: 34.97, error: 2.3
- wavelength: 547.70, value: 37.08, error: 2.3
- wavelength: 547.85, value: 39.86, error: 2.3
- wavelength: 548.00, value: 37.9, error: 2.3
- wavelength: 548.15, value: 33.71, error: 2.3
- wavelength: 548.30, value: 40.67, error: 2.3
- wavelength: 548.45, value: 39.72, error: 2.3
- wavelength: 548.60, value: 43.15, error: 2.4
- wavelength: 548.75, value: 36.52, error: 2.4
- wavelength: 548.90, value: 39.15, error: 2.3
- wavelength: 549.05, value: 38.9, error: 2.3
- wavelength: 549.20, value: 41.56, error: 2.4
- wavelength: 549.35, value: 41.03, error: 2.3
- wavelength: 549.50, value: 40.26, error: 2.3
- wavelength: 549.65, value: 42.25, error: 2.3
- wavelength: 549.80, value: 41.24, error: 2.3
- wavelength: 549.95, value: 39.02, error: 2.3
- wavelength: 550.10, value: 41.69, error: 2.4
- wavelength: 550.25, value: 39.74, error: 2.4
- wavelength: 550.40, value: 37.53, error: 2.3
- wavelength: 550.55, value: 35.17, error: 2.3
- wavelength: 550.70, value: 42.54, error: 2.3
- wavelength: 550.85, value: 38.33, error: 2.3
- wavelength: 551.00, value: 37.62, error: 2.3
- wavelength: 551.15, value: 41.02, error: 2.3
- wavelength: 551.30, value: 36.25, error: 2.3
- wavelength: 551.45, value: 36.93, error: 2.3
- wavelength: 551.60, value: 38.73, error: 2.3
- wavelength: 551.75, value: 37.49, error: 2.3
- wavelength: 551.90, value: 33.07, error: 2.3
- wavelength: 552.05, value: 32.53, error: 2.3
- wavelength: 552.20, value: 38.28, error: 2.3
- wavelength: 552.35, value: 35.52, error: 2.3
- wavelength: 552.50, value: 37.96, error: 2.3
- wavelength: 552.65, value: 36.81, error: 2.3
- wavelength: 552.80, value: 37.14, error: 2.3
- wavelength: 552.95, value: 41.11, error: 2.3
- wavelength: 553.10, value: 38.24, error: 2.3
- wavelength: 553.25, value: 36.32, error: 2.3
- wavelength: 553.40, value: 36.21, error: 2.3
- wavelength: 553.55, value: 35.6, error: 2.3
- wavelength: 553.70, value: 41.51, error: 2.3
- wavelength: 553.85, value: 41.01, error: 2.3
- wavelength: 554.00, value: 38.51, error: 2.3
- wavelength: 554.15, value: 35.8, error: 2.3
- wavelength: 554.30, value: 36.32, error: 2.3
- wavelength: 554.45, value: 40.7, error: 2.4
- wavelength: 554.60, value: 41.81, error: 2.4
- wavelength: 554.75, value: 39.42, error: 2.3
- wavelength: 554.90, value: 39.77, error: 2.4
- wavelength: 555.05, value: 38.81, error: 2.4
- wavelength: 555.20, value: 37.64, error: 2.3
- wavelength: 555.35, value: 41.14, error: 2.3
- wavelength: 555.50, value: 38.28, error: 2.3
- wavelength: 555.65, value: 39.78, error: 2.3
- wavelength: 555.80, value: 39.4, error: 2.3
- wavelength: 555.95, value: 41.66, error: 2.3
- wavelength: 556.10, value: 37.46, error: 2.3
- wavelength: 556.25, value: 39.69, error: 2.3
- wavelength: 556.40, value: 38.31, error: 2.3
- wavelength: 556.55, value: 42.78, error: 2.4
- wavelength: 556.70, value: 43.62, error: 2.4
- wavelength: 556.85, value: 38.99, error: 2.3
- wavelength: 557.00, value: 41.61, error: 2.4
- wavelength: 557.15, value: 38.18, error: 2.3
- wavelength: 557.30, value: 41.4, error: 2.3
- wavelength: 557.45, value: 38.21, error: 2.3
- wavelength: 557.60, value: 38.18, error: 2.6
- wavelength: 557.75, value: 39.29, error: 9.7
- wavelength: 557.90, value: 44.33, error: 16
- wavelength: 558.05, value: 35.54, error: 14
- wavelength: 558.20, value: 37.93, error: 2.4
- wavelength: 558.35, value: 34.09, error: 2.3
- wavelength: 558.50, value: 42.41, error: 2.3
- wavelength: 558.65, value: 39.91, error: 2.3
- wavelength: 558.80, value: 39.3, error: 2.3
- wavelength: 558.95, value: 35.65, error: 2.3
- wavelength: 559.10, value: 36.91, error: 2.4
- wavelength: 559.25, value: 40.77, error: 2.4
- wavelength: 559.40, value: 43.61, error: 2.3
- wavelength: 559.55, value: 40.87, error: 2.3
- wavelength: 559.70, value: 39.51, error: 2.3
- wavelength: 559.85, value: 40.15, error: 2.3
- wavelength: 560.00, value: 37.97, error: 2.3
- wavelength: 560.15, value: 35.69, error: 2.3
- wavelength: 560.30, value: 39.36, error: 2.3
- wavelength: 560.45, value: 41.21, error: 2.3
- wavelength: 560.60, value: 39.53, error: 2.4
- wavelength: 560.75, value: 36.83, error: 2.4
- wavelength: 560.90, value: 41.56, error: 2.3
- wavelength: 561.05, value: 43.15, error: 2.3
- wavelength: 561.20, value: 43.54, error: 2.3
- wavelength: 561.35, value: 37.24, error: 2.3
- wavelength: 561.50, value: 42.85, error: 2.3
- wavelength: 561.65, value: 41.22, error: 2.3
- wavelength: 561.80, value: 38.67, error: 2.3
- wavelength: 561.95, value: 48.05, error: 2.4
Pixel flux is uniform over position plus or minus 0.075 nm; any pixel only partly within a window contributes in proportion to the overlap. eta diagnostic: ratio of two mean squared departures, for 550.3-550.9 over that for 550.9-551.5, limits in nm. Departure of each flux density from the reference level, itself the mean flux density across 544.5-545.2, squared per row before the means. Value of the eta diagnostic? 2.2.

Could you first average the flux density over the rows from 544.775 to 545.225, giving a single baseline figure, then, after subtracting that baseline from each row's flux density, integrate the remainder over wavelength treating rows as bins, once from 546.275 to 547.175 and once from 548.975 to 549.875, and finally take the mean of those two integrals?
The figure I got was 1.6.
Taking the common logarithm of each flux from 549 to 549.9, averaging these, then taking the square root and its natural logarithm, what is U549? 0.239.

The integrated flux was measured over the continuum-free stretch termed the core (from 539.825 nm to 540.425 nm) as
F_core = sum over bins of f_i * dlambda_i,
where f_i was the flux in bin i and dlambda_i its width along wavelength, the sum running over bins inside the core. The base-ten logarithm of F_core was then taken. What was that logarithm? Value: 1.31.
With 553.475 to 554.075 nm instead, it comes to 1.37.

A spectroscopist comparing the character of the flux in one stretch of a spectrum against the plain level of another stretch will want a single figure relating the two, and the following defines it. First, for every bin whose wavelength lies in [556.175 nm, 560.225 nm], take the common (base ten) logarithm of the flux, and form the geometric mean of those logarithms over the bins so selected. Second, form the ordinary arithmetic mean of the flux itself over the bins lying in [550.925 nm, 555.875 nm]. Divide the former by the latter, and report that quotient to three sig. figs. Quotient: 0.0419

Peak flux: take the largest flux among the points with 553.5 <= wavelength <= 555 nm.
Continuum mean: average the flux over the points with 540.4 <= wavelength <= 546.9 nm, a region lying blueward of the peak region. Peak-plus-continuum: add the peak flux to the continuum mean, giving 78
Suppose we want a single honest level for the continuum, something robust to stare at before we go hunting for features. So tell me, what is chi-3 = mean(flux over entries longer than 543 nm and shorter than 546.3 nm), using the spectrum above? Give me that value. 35.5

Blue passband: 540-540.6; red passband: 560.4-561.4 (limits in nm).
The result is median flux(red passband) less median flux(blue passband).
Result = 6.6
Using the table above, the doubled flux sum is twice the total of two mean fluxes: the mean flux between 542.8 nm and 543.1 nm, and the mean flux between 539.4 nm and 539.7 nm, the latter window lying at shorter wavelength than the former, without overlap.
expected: 135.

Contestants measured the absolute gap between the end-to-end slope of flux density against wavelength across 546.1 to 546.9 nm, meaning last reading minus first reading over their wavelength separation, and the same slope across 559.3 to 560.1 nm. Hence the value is 13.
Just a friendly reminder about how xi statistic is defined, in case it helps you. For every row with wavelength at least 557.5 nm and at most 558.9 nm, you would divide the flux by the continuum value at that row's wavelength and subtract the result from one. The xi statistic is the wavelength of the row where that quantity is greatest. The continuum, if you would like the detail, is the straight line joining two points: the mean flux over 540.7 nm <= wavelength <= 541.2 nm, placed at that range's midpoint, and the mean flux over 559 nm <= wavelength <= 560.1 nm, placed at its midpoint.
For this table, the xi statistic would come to 558.35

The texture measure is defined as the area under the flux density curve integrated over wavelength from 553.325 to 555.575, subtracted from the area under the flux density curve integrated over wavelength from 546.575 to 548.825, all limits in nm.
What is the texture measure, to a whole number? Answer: -2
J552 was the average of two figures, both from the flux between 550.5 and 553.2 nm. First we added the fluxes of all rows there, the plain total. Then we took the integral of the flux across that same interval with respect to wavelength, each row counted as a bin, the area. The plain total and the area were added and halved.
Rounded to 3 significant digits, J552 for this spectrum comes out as 388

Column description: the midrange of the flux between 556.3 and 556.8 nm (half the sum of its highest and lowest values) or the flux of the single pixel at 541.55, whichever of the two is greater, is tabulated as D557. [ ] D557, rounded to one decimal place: 41.0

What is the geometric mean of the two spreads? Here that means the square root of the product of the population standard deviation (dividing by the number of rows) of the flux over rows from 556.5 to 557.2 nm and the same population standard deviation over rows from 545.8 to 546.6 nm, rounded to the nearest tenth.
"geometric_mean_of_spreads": 1.6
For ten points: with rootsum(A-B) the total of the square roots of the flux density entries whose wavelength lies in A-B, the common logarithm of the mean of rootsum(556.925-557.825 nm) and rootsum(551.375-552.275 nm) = 1.567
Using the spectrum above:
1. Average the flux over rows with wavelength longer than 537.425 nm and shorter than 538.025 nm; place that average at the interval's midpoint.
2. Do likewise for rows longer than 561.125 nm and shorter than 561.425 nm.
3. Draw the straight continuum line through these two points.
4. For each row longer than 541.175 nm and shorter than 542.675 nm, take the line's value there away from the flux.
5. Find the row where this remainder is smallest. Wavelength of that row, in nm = 542.30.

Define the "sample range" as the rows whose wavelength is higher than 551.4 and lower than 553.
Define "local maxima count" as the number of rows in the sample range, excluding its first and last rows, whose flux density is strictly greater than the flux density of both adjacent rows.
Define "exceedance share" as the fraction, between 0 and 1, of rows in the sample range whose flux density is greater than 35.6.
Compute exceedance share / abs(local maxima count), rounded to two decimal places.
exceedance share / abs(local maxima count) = 0.24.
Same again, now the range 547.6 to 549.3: 0.23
